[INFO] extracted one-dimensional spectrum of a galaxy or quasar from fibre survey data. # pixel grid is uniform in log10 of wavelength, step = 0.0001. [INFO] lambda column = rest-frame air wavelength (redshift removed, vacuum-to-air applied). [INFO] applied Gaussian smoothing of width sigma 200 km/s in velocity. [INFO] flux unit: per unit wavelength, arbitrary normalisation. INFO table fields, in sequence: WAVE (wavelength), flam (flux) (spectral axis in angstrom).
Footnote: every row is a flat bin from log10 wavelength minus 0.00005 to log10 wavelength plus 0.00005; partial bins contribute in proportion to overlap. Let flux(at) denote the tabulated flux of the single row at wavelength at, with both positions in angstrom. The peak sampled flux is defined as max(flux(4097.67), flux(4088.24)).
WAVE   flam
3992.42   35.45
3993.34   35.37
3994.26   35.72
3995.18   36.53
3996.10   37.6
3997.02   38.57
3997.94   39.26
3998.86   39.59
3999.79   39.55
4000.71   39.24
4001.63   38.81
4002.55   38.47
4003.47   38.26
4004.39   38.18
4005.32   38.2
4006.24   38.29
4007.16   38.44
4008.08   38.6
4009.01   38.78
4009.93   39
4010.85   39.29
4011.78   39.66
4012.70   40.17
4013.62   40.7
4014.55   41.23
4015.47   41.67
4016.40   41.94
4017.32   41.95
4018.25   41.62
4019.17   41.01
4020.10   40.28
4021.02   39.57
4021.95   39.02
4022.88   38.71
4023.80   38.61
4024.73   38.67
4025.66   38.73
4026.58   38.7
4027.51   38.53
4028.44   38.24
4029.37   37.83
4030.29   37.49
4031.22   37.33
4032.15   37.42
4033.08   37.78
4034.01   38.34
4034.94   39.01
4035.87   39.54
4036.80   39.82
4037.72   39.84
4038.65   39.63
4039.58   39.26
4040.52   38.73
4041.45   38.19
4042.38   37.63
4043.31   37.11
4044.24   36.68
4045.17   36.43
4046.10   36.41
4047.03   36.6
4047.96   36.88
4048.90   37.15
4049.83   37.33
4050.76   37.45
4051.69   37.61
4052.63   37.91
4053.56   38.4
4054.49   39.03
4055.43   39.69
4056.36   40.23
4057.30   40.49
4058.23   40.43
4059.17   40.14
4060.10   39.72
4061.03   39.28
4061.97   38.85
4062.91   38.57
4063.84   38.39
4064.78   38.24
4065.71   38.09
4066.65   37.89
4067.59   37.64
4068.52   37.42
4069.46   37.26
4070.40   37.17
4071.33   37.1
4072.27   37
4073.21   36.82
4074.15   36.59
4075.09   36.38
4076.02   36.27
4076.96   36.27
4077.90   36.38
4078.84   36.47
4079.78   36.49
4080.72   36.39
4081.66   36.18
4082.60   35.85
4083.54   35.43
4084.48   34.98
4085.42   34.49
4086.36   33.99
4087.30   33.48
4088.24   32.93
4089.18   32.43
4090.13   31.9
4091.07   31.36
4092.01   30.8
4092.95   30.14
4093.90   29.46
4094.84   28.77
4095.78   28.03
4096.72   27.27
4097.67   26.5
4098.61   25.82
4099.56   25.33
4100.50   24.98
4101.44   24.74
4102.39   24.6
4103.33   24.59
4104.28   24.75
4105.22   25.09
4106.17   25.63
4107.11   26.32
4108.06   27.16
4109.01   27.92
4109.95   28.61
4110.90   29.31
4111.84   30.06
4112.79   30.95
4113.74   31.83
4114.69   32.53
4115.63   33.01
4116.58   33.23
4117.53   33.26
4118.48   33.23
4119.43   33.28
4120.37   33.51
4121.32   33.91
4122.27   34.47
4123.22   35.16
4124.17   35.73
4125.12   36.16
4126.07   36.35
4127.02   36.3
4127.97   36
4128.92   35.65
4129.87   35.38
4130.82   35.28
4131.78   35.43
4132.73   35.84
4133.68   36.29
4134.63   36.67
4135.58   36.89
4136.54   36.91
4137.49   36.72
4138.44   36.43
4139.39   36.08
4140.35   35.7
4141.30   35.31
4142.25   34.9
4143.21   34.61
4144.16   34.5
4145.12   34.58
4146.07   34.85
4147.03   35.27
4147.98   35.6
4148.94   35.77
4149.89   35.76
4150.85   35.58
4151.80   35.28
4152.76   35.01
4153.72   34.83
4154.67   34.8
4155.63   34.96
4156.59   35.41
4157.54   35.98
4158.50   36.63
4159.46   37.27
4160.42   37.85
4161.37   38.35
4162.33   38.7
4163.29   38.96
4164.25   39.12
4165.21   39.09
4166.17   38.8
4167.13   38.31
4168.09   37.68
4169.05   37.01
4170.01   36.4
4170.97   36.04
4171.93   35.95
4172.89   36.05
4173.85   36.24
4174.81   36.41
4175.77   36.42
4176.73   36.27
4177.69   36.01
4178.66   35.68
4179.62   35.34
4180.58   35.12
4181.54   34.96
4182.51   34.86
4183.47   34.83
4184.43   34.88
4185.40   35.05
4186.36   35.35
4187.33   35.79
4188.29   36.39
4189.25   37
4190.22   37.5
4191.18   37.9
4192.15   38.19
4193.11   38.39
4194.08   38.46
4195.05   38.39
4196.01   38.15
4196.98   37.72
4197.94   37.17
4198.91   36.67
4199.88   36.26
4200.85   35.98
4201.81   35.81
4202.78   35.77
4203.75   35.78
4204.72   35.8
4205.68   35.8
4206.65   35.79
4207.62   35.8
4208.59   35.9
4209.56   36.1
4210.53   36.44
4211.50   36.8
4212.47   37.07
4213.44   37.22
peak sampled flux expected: 32.9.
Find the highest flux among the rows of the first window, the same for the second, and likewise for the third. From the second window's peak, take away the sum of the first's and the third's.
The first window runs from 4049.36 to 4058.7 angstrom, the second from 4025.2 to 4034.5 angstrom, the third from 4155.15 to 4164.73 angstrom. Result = -41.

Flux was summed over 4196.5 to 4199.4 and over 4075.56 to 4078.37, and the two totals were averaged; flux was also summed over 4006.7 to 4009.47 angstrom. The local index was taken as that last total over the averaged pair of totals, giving 1.05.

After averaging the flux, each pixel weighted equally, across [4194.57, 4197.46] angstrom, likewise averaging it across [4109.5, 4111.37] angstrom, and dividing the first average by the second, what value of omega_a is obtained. 1.32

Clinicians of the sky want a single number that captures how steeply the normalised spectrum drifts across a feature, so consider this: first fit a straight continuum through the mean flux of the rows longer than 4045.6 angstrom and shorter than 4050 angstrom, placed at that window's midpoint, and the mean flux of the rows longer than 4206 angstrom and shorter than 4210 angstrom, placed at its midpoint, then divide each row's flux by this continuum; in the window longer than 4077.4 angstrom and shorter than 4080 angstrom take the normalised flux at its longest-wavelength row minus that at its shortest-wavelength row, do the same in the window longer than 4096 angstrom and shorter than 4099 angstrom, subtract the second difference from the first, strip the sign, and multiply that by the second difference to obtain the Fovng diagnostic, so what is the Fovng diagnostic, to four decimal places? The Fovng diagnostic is -0.0017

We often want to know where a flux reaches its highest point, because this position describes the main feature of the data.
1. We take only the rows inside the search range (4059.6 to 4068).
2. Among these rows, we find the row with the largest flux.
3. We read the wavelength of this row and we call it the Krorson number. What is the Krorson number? 4060.10 angstrom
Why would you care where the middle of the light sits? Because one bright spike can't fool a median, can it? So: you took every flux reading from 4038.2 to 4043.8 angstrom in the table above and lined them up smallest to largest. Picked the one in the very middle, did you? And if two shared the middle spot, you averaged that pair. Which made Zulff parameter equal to 38.5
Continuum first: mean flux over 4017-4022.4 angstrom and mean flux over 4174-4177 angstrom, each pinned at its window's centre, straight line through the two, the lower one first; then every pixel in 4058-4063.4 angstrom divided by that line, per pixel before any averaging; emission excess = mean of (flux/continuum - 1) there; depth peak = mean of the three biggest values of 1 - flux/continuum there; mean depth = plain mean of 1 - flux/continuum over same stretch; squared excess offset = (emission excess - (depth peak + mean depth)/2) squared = 0.000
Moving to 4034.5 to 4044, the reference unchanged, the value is 0.005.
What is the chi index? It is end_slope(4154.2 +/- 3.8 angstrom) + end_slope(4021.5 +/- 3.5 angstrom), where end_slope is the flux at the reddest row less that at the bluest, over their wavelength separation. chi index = -0.4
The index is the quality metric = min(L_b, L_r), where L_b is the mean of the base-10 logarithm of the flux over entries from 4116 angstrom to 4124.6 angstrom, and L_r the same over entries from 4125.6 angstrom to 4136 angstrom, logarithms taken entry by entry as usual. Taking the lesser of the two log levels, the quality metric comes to 1.53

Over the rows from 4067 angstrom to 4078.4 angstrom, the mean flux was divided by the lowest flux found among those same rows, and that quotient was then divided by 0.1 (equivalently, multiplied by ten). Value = 10.2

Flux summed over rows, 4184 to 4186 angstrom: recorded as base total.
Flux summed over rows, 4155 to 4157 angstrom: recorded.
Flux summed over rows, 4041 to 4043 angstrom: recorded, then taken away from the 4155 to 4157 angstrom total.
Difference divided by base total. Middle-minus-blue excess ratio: -0.1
